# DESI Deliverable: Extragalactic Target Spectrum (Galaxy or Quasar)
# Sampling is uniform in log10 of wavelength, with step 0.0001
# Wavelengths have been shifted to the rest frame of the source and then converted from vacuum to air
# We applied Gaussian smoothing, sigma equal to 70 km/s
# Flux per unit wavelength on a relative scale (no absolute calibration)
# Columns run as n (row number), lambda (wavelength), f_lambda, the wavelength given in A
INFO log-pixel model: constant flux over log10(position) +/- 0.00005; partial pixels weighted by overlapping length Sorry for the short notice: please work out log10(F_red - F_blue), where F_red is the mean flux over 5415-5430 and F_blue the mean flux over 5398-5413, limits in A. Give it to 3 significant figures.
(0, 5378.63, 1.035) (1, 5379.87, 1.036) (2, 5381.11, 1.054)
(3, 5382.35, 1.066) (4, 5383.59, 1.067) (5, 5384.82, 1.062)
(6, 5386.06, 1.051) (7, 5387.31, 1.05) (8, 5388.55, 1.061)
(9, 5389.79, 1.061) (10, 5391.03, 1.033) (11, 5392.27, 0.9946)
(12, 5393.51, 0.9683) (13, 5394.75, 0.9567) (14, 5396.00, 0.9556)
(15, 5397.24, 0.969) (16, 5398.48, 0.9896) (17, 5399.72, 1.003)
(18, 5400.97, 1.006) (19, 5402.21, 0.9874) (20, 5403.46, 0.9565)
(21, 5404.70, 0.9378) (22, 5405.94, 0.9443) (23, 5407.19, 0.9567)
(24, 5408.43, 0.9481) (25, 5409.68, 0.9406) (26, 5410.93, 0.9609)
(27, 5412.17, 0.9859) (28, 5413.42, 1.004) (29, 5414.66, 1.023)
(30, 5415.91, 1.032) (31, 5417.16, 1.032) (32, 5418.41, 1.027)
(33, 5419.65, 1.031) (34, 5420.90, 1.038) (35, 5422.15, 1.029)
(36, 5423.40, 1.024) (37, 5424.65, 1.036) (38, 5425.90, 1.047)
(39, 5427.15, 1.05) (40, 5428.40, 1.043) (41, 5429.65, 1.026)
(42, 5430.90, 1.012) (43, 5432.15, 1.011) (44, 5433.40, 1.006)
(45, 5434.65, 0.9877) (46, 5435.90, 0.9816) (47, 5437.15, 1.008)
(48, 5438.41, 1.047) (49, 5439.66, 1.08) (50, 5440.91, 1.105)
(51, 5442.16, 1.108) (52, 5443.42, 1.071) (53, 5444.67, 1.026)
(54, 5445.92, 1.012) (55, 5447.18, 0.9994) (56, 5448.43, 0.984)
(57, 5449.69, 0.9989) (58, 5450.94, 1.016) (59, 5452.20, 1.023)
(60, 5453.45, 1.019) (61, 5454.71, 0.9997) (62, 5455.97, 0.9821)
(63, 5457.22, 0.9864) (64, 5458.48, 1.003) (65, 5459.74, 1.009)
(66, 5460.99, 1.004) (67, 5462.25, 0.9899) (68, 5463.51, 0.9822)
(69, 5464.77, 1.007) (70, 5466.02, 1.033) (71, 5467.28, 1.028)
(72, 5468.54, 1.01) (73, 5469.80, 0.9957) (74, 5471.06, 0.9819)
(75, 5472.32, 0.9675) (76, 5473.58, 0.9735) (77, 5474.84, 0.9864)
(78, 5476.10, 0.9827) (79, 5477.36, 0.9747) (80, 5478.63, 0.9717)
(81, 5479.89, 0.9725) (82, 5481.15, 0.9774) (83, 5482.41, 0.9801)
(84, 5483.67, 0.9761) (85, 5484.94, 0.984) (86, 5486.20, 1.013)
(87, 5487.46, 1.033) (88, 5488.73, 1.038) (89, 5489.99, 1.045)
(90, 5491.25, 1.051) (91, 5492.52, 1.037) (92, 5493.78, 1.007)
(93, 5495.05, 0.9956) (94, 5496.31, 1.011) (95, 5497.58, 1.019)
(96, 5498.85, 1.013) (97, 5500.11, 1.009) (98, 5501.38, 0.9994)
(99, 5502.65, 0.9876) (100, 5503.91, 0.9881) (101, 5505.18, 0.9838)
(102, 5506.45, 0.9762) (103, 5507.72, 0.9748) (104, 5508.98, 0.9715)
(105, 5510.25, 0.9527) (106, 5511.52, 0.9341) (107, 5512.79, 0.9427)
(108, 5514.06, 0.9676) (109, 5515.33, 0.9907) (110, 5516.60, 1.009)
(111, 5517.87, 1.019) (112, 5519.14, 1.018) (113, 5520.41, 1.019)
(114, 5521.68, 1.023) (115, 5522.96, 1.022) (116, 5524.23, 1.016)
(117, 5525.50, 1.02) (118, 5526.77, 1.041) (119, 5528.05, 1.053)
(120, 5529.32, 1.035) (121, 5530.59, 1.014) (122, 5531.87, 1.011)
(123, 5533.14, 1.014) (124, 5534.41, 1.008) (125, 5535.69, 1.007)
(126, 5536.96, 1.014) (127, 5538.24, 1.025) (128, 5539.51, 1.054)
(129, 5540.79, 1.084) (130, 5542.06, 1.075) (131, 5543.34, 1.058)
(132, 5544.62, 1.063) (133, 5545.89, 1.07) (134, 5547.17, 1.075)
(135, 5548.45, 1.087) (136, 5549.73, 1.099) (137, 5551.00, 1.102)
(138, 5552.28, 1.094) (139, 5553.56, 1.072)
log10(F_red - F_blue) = -1.18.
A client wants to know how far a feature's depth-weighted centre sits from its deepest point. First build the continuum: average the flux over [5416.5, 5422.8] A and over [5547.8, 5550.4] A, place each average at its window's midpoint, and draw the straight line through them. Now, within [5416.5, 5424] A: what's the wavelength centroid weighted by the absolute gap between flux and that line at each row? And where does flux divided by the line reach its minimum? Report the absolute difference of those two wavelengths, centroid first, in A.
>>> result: 2.1 A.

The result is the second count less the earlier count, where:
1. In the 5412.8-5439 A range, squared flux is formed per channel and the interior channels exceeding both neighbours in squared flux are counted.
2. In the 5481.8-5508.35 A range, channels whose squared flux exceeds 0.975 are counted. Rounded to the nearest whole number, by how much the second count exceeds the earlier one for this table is 13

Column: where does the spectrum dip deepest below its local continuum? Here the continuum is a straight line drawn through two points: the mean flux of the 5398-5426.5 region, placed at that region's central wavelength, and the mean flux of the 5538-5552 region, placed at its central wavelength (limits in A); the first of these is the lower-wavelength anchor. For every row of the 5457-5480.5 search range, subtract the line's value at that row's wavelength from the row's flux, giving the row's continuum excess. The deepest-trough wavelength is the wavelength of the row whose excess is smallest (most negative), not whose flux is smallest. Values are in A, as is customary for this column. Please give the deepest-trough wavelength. 5472.32 A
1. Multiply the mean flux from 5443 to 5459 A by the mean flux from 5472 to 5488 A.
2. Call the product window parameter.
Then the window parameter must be 0.99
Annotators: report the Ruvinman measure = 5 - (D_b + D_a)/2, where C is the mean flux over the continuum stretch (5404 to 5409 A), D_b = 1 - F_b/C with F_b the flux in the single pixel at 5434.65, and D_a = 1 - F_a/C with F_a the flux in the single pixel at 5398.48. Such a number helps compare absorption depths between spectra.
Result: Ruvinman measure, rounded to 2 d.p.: 5.04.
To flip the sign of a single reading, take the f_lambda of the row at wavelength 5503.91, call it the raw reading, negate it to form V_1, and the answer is -0.99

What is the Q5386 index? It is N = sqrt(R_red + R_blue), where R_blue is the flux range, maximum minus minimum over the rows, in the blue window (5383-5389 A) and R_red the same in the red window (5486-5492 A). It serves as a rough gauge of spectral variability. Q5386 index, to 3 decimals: 0.235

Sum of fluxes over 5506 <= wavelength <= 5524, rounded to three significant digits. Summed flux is 13.8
